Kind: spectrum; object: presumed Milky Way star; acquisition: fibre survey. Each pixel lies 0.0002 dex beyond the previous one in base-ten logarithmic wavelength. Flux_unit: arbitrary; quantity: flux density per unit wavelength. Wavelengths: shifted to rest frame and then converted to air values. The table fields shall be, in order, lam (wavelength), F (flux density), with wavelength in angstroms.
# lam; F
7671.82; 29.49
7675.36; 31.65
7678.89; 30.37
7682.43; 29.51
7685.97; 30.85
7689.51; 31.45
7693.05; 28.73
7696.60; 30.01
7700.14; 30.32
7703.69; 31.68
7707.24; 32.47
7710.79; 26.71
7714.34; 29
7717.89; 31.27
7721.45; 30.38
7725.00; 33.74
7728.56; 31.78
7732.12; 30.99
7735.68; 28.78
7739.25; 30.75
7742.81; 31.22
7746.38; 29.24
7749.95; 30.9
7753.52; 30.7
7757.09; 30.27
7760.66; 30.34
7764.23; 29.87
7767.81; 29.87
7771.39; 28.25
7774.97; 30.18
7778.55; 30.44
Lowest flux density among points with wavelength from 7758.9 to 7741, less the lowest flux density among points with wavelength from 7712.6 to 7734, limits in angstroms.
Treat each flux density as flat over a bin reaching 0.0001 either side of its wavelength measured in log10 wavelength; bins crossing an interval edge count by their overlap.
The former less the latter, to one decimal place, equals 0.2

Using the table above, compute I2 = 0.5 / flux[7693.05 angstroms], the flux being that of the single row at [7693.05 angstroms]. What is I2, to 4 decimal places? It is 0.0174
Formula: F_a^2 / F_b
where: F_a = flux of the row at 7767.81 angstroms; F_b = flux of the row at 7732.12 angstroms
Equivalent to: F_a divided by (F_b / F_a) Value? 28.8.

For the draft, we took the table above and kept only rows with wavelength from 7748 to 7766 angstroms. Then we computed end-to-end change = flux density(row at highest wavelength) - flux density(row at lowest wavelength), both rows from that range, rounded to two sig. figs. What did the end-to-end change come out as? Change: -1.0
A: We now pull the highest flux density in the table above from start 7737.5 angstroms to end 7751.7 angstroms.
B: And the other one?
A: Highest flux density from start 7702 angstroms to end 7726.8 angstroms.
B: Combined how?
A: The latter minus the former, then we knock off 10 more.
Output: -7.5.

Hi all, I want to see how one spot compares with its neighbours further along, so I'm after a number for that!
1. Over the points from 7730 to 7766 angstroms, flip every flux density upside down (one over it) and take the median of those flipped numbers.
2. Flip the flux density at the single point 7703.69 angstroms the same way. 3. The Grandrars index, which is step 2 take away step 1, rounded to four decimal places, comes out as -0.0012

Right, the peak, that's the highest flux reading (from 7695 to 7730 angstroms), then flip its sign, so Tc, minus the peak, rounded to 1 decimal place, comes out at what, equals -33.7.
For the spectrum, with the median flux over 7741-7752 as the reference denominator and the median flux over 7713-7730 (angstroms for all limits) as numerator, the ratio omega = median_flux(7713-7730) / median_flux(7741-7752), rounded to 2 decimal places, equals 1.01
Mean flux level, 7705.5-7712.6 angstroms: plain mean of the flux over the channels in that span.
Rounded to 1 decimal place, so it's 29.6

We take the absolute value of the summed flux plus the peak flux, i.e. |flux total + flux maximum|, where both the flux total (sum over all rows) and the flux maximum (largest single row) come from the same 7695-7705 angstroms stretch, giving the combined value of 124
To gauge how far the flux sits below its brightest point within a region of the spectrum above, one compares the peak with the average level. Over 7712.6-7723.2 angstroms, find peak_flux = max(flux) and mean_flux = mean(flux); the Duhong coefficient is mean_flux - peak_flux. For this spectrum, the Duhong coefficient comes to -1.1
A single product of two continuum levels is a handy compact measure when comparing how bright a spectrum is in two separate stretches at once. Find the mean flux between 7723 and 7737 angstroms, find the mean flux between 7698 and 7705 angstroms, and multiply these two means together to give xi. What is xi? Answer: 971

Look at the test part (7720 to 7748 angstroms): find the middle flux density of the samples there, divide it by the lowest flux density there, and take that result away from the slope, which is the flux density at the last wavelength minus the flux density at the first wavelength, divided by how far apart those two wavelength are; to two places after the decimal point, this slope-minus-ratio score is -1.12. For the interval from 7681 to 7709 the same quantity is -0.95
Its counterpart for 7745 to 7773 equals -1.10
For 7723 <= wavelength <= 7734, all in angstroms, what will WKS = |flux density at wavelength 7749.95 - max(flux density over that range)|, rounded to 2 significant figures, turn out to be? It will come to 2.8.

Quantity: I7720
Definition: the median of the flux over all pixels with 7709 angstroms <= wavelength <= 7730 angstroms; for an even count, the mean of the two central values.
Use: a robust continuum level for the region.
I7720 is 30.8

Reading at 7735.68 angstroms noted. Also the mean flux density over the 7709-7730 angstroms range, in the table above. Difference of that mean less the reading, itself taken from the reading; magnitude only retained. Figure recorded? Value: 27.1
